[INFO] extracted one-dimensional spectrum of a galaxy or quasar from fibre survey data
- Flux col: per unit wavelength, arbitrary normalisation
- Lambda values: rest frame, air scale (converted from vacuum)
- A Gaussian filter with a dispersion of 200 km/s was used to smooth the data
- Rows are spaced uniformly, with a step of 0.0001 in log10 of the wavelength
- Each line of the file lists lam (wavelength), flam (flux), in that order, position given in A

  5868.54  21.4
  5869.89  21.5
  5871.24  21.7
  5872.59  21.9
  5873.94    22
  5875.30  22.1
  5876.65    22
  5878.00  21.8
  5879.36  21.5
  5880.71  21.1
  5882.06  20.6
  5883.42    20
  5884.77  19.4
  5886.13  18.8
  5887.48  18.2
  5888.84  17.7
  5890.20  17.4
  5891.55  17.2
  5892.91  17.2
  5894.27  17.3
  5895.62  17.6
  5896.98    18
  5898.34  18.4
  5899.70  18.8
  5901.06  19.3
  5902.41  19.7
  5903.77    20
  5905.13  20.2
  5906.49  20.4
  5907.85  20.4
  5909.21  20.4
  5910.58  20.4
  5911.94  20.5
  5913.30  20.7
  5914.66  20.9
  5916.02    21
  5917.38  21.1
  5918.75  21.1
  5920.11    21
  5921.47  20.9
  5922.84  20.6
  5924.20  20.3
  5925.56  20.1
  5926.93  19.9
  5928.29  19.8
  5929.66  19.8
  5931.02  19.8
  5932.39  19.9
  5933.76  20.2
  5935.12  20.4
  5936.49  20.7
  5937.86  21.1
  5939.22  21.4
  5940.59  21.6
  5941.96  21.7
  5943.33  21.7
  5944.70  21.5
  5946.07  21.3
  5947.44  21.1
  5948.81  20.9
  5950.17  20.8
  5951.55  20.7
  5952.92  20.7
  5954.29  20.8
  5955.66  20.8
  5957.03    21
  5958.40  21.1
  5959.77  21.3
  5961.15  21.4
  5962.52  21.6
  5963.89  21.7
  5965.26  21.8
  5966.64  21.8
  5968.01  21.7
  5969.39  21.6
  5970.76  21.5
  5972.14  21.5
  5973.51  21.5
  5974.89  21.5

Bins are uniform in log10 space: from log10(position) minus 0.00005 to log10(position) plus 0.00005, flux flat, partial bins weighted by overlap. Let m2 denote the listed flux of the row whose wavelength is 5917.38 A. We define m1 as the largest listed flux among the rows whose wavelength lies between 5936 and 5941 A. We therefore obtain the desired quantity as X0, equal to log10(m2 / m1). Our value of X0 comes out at -0.010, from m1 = 21.6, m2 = 21.1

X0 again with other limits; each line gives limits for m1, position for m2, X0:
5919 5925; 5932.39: -0.023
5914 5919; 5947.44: 0.000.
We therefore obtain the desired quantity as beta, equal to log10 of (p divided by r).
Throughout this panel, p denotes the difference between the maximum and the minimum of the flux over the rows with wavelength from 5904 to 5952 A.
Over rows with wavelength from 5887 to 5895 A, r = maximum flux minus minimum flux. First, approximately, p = 1.90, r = 1.00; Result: 0.28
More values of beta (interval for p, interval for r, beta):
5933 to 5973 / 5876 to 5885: -0.21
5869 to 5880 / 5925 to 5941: -0.48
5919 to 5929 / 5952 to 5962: 0.23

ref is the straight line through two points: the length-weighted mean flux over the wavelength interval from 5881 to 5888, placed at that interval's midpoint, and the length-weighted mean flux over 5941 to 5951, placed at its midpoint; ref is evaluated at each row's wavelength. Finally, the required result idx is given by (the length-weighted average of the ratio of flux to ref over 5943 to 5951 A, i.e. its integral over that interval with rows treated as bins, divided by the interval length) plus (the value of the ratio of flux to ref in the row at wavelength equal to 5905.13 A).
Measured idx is 2.00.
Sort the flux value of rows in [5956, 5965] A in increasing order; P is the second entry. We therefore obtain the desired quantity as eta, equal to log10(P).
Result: 1.32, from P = 21.1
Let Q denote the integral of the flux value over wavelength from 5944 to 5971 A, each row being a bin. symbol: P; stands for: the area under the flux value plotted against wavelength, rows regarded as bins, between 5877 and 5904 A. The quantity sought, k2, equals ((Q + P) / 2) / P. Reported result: 1.06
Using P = 514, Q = 574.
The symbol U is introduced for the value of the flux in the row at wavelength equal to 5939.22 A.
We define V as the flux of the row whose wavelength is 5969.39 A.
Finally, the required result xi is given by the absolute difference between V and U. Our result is 0.2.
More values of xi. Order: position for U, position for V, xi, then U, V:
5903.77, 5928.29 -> 0.2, 20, 19.8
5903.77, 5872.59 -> 1.9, 20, 21.9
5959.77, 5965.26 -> 0.5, 21.3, 21.8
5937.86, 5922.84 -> 0.5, 21.1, 20.6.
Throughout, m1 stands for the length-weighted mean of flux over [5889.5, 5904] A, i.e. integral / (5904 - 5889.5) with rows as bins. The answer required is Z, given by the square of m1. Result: 332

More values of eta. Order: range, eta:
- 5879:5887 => 1.29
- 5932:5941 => 1.31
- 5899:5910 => 1.29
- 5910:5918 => 1.31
